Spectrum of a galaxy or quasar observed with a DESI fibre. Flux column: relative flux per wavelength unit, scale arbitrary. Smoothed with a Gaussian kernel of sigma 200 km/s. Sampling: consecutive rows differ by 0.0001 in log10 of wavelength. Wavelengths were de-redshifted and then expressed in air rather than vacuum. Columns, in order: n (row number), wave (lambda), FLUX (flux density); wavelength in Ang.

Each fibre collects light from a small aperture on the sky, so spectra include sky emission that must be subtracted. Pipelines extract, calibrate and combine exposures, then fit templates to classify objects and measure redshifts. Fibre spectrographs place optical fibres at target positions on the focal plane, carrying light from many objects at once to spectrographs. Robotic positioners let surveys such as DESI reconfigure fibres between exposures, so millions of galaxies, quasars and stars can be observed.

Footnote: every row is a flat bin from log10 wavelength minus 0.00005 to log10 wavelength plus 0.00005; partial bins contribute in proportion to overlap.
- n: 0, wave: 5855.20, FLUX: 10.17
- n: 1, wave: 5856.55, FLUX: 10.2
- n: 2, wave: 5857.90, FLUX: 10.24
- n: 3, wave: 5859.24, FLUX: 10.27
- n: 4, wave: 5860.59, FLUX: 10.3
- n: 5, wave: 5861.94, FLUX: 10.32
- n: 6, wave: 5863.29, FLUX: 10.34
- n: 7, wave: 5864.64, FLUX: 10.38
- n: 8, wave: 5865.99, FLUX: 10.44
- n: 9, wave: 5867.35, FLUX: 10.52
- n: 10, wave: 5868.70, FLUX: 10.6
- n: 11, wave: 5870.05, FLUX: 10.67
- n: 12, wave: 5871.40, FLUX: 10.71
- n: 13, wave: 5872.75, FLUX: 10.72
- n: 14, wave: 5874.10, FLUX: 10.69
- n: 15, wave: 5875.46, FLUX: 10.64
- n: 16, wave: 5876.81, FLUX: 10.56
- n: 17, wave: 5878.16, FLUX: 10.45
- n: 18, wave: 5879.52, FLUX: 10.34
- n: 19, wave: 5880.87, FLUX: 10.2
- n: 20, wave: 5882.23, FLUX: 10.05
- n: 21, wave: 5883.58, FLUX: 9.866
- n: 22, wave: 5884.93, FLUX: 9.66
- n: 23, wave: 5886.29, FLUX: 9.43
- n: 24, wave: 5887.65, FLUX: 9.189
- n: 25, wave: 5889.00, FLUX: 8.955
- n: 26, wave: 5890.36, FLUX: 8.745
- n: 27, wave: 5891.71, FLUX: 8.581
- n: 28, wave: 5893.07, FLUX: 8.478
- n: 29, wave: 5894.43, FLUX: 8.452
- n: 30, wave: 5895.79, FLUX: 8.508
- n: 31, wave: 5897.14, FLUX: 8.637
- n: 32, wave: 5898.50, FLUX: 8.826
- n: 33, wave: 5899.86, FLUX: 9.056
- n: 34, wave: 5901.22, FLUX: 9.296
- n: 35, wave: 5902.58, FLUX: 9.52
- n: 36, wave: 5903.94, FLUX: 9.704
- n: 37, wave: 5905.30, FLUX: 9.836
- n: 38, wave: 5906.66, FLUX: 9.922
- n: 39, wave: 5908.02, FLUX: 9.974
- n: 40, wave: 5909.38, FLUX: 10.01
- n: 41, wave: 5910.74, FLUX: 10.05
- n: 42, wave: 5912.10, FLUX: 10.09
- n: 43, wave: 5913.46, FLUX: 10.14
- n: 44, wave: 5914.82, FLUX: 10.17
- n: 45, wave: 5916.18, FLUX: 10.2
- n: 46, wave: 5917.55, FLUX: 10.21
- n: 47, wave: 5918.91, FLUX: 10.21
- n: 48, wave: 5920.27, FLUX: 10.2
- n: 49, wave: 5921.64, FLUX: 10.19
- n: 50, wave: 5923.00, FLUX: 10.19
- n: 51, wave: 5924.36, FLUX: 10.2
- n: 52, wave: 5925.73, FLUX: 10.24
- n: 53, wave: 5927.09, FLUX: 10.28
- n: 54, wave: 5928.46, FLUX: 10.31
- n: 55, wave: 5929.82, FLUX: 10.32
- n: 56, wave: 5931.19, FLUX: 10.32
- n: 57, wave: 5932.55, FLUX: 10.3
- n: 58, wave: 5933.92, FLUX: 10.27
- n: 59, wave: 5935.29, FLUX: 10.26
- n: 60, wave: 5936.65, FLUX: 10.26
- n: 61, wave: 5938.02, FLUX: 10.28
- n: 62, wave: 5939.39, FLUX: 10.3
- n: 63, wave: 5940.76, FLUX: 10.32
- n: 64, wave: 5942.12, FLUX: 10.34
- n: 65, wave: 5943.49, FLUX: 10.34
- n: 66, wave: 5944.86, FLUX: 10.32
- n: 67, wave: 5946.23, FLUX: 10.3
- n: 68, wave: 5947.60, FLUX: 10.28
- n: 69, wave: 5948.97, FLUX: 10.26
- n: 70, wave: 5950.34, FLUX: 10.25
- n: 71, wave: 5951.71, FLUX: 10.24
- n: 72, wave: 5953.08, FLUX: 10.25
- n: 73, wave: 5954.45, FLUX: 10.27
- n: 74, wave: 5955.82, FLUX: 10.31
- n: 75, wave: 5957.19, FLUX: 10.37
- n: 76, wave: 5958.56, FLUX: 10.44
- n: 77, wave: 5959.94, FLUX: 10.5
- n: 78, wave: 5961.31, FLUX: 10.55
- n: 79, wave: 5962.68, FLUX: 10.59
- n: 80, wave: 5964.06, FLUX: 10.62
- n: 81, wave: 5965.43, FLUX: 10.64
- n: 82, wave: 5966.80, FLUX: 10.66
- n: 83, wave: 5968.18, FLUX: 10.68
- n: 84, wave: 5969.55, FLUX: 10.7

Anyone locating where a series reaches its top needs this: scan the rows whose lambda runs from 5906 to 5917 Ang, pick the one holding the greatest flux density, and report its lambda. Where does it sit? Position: 5916.18 Ang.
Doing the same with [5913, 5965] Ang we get 5964.06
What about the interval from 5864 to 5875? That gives 5872.75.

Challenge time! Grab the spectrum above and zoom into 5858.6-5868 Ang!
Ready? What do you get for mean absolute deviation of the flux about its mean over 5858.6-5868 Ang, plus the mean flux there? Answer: 10.4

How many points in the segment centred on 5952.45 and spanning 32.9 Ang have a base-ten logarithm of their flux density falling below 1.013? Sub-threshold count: 10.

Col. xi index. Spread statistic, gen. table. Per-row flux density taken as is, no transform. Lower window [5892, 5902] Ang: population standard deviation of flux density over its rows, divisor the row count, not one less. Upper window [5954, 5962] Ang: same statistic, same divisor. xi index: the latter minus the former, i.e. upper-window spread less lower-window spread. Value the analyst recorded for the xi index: -0.20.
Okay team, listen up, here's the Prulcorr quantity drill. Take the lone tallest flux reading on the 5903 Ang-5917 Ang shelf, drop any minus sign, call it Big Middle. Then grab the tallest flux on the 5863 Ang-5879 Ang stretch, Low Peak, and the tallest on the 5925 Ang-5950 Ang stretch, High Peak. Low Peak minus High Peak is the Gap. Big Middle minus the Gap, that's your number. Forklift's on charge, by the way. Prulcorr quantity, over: 9.8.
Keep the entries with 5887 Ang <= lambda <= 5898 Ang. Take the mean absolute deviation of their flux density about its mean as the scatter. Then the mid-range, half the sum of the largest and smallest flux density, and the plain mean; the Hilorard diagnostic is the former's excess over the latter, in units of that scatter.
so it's 0.6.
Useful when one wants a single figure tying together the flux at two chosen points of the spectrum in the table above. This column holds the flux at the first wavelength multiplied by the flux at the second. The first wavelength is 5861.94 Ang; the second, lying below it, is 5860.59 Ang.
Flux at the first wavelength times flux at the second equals 106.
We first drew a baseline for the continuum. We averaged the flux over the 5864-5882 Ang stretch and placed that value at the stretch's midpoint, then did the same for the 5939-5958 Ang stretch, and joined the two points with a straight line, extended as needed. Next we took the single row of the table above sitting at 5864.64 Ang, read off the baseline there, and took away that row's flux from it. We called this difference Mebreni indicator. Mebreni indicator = 0.2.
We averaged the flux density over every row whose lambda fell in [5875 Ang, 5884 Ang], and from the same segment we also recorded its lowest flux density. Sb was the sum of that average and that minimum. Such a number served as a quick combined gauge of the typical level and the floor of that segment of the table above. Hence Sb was 20.2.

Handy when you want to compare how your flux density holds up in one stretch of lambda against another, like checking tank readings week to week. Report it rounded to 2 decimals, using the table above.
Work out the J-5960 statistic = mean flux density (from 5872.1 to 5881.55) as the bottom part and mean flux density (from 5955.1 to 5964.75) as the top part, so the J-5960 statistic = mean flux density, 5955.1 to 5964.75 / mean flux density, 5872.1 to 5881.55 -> 1.00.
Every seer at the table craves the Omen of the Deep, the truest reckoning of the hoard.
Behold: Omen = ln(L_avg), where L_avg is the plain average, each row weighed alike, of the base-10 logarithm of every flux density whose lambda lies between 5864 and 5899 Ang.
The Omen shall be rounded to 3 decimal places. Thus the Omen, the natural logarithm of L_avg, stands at -0.011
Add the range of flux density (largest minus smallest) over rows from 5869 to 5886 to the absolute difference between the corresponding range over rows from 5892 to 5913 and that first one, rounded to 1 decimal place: 1.6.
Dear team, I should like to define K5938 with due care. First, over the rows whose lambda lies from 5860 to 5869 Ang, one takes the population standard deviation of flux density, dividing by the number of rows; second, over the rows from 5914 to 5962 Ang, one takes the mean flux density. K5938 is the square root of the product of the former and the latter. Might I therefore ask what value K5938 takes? 1.03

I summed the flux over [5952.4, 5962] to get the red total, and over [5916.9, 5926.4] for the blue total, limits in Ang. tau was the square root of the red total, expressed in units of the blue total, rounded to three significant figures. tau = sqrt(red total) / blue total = 0.119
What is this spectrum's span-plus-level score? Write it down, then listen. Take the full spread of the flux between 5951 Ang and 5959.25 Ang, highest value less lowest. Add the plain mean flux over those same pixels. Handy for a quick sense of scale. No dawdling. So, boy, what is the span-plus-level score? 10.5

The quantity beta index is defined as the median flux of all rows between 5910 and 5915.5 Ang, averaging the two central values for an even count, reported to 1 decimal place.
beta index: 10.1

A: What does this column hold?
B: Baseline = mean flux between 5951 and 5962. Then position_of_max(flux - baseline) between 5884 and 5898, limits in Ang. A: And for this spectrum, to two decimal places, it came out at 5884.93 Ang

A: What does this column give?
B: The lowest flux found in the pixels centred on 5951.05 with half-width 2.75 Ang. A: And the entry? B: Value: 10.24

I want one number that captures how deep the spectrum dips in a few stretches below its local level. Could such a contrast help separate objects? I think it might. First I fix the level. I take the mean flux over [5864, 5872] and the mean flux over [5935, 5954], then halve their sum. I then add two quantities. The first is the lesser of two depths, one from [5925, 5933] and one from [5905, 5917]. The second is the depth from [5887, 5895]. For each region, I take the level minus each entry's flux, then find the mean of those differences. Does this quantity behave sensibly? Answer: 1.81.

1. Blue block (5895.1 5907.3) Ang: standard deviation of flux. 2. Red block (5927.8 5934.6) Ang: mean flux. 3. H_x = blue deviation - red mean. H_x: -9.8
